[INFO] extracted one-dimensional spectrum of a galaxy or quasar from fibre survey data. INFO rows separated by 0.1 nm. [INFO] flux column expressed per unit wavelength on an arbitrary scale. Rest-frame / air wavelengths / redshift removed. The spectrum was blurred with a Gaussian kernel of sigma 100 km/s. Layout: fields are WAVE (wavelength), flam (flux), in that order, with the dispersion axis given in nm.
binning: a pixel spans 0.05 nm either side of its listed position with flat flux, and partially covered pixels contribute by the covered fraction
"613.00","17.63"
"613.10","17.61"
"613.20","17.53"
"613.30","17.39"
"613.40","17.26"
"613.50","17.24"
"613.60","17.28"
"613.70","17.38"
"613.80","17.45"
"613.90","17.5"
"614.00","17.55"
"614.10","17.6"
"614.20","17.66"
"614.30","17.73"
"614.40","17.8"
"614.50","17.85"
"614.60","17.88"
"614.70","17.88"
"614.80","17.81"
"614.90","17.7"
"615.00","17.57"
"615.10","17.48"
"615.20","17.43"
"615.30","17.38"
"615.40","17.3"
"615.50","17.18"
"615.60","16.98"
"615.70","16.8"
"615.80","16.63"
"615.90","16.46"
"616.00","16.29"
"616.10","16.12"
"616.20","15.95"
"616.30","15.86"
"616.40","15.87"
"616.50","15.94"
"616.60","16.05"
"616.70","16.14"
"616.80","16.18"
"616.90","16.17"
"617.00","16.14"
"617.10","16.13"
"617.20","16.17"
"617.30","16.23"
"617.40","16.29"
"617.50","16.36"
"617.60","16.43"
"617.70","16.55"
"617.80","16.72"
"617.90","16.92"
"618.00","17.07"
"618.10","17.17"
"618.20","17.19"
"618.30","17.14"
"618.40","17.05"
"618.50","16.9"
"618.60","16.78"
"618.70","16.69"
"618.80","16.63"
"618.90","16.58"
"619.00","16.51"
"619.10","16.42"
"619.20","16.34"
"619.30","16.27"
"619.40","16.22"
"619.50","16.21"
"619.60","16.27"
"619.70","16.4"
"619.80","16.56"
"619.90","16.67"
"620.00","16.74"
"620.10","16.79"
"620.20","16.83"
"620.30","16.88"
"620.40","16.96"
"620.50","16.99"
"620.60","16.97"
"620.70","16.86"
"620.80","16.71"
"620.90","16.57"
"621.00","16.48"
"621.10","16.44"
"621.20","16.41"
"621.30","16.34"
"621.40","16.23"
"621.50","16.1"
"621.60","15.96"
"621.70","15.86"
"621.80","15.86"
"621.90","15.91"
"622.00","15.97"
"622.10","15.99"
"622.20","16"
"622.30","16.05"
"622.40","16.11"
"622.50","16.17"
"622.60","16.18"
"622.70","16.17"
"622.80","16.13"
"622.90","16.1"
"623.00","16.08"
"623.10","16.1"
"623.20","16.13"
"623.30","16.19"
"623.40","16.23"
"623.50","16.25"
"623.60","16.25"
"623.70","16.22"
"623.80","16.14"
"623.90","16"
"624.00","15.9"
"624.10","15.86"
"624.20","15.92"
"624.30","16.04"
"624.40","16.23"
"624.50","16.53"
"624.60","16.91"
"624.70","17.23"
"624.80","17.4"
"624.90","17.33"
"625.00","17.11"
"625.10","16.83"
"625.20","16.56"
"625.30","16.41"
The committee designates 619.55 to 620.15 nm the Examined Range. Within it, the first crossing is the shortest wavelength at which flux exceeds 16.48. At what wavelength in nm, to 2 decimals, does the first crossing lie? 619.80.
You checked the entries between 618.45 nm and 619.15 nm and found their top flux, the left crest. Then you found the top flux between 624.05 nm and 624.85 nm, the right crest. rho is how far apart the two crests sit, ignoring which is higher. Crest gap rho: 0.5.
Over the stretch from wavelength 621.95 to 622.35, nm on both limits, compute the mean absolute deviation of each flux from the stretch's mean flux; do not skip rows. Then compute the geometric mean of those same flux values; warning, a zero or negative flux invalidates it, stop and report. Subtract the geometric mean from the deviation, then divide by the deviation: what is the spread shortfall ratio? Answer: -673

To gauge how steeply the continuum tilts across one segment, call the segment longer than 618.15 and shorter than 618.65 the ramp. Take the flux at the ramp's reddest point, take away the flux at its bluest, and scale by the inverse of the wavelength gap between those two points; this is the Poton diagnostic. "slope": -1.0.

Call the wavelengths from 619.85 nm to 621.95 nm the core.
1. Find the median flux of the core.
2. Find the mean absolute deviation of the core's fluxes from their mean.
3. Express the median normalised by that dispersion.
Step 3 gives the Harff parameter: 51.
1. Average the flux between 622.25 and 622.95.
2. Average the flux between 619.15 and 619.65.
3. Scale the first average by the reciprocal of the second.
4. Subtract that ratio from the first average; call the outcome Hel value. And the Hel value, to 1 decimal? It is 15.1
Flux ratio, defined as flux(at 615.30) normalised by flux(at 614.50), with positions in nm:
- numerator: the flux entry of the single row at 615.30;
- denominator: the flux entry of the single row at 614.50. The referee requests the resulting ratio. 0.97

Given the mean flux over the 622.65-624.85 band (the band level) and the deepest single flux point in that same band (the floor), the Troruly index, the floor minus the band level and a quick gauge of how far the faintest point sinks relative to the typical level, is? -0.41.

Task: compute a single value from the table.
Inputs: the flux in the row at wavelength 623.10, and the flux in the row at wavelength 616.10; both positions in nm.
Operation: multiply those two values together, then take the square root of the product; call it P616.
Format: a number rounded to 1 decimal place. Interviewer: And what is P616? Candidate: 16.1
